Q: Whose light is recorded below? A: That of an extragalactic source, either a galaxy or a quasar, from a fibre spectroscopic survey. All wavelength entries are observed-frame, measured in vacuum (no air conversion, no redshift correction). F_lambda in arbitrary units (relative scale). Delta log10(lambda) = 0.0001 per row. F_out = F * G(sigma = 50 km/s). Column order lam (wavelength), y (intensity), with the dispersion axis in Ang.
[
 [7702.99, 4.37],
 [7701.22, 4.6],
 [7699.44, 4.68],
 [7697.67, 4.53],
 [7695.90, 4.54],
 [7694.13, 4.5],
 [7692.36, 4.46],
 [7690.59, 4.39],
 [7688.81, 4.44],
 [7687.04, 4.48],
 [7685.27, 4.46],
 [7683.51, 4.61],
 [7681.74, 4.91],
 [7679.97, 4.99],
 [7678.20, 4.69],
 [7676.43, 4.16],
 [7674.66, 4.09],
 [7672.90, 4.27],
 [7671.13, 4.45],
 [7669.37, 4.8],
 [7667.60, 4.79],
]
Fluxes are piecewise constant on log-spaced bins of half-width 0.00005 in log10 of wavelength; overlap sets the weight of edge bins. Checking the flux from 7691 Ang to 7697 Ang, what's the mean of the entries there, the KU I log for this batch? 4.50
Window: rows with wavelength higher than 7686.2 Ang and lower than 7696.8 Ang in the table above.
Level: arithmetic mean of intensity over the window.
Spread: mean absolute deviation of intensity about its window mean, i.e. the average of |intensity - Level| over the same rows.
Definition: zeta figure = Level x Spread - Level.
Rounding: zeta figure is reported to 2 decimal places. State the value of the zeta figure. -4.30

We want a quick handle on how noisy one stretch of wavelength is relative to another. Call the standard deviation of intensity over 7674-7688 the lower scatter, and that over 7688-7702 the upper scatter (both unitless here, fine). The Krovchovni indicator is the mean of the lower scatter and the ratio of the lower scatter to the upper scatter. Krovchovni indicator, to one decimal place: 1.9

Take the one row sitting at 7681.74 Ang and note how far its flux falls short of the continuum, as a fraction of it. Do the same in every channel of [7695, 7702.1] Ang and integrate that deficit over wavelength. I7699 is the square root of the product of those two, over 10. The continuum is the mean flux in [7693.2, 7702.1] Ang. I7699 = 0.0045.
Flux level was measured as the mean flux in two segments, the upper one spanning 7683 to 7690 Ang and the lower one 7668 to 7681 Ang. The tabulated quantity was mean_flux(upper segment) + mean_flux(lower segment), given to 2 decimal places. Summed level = 8.99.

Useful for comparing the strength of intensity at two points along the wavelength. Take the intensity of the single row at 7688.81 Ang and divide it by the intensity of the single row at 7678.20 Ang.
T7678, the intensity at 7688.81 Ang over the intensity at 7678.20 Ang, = 0.95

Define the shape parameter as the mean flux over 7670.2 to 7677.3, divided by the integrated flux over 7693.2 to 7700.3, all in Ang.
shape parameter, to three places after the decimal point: 0.131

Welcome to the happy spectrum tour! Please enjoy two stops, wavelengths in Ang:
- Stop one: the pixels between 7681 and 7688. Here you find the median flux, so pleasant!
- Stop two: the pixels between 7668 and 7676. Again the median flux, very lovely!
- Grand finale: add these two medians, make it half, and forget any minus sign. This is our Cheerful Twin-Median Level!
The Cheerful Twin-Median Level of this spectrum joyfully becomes 4.45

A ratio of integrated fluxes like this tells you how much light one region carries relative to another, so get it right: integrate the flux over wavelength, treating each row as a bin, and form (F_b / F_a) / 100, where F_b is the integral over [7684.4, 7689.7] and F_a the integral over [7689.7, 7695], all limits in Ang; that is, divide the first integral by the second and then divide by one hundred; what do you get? 0.0100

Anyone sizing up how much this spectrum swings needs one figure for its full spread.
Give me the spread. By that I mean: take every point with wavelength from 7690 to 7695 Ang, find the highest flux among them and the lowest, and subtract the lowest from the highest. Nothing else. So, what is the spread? 0.1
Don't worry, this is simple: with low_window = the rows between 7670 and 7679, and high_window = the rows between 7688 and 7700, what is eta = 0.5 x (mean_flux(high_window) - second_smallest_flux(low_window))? 0.17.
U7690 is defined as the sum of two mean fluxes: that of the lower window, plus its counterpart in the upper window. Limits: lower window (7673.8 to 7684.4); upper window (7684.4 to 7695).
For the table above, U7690 9.03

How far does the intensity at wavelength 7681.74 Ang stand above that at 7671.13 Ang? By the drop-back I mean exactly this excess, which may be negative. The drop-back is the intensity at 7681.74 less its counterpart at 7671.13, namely 0.46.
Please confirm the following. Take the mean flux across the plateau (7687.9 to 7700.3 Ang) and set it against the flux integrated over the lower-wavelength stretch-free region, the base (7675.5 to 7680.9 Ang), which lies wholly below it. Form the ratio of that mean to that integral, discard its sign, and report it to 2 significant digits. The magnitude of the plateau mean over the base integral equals 0.18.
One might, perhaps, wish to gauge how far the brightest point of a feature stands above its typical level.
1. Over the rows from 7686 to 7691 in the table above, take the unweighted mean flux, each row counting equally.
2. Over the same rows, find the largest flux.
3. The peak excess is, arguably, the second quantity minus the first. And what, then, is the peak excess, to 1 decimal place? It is 0.0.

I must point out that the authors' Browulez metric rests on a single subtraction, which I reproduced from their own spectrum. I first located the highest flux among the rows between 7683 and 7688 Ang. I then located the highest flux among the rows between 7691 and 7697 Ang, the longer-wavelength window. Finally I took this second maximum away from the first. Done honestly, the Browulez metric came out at 0.1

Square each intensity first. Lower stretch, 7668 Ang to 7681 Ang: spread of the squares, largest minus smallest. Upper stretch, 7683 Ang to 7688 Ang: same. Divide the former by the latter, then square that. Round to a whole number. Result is 36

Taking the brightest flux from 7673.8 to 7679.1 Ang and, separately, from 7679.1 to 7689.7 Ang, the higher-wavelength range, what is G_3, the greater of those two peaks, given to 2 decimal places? 4.99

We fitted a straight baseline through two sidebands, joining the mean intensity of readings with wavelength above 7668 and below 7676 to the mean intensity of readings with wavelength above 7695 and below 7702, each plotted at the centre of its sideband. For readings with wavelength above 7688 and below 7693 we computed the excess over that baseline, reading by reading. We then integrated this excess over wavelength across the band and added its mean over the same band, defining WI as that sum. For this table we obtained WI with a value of -0.6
